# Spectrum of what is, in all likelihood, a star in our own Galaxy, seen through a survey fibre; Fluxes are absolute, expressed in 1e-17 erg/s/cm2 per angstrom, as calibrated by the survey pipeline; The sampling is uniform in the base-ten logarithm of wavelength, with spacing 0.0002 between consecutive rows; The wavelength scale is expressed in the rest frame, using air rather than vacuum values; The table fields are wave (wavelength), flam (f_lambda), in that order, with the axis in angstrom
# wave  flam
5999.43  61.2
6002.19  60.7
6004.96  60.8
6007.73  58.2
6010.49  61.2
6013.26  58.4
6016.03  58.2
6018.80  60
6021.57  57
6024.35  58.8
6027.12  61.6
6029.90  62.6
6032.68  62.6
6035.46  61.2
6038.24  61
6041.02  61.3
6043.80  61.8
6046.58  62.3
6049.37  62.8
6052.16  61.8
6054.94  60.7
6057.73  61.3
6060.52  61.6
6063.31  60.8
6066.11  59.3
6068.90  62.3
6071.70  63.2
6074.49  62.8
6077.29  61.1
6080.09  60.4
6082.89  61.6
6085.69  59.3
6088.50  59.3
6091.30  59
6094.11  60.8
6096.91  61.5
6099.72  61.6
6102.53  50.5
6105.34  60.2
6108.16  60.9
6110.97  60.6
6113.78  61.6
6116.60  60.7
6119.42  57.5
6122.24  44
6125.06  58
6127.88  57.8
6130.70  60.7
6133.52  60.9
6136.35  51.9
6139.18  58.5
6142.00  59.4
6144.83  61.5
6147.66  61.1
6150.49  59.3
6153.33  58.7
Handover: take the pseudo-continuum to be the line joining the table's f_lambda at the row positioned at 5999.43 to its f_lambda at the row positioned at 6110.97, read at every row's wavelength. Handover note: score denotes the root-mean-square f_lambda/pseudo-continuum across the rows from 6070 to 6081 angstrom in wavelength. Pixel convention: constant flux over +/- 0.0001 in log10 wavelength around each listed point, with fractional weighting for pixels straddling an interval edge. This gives 1.02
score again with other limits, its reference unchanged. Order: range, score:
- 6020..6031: 0.98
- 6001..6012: 0.98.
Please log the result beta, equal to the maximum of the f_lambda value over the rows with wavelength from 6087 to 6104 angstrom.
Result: 61.6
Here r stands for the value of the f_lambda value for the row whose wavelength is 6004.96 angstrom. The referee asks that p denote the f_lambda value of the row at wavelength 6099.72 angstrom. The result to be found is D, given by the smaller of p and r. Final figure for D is 61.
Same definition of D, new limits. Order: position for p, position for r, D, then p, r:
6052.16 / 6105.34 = 60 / 61.8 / 60.2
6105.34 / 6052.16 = 60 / 60.2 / 61.8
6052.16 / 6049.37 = 62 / 61.8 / 62.8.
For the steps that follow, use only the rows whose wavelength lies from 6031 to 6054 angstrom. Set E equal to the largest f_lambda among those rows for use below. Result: 62.8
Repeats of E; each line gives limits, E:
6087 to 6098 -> 61.5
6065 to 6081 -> 63.2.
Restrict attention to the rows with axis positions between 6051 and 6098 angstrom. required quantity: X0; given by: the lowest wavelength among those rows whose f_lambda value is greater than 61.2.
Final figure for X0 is 6052.16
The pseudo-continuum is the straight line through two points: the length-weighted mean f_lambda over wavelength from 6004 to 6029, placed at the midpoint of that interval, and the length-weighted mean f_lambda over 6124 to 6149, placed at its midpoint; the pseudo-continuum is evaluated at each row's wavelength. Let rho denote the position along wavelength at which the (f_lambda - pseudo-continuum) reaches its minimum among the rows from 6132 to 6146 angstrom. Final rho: 6136.35 angstrom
